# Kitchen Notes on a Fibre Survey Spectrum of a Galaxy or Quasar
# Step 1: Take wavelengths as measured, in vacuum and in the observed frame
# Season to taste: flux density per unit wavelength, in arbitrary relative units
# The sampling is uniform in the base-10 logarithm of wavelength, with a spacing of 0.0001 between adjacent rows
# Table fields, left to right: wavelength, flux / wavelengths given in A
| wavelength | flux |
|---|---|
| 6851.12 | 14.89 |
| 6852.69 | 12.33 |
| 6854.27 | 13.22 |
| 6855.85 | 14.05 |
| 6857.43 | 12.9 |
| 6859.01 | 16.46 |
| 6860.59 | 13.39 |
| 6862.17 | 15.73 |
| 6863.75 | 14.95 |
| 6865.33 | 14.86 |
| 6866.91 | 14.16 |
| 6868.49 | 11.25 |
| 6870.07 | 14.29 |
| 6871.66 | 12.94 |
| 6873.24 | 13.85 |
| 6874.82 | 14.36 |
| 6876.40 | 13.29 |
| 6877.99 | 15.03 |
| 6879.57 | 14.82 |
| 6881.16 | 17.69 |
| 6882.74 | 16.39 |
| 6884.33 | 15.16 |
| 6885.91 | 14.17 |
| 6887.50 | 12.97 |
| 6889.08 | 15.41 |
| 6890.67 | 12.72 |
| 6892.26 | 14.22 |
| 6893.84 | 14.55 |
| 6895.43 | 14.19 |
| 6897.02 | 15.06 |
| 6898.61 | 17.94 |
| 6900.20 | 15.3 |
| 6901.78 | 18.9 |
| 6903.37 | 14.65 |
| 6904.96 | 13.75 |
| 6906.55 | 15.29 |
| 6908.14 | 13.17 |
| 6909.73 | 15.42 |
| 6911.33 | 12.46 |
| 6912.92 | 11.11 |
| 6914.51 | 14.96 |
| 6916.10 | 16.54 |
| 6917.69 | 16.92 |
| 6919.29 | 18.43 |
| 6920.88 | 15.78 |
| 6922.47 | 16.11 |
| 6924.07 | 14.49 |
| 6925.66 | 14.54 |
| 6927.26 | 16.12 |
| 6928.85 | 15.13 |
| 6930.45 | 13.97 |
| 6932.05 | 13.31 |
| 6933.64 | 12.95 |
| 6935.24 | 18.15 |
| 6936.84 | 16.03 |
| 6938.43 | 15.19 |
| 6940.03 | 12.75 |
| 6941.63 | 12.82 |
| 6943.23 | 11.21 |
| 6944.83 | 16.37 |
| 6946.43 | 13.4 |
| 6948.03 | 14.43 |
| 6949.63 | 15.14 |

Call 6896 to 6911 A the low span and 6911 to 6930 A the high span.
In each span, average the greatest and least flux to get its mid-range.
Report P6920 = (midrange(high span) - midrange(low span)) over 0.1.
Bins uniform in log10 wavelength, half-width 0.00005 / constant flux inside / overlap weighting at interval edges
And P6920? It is -13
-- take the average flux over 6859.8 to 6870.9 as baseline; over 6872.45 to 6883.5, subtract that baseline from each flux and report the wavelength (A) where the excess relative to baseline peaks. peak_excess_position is 6881.16 A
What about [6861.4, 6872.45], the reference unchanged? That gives 6862.17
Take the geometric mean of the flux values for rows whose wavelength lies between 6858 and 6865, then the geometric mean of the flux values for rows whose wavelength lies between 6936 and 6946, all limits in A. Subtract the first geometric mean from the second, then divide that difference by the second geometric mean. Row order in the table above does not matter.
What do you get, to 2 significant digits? -0.083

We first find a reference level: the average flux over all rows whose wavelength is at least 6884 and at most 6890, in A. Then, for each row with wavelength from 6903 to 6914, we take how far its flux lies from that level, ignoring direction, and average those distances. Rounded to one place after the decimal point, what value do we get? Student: 1.3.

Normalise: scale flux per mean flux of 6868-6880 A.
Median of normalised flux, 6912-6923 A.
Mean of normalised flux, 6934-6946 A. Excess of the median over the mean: 0.11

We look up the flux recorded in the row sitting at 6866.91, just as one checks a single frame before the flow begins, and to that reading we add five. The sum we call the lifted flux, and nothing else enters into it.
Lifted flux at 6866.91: 19.2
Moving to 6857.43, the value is 17.9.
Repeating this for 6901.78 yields 23.9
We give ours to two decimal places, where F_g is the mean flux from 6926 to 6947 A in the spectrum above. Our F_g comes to 14.42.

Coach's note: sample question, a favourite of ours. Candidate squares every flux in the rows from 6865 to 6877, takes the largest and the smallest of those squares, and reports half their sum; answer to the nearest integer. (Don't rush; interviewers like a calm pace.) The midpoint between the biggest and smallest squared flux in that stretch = 174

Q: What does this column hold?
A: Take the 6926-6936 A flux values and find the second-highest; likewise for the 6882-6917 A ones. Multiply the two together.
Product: 289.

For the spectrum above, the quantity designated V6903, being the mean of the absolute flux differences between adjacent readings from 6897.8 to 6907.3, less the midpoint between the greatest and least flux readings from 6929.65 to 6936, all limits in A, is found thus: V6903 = -13.0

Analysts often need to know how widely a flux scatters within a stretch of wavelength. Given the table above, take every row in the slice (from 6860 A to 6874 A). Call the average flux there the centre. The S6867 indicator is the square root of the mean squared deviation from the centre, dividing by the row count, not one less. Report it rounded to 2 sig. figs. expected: 1.2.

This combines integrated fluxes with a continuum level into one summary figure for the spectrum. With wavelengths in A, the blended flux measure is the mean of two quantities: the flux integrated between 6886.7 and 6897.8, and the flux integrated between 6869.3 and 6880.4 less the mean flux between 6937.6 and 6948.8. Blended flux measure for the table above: 150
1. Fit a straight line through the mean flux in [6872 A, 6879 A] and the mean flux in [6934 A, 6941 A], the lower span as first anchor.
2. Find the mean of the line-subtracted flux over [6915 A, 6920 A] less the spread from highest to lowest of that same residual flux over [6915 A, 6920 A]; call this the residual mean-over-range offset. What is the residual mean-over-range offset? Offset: 0.4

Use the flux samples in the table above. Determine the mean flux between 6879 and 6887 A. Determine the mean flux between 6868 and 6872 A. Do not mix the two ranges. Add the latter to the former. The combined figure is 28.5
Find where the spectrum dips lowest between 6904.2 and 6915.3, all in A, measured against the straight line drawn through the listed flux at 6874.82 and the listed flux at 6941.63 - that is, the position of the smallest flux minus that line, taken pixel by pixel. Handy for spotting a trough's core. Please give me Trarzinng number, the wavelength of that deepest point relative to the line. 6912.92 A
